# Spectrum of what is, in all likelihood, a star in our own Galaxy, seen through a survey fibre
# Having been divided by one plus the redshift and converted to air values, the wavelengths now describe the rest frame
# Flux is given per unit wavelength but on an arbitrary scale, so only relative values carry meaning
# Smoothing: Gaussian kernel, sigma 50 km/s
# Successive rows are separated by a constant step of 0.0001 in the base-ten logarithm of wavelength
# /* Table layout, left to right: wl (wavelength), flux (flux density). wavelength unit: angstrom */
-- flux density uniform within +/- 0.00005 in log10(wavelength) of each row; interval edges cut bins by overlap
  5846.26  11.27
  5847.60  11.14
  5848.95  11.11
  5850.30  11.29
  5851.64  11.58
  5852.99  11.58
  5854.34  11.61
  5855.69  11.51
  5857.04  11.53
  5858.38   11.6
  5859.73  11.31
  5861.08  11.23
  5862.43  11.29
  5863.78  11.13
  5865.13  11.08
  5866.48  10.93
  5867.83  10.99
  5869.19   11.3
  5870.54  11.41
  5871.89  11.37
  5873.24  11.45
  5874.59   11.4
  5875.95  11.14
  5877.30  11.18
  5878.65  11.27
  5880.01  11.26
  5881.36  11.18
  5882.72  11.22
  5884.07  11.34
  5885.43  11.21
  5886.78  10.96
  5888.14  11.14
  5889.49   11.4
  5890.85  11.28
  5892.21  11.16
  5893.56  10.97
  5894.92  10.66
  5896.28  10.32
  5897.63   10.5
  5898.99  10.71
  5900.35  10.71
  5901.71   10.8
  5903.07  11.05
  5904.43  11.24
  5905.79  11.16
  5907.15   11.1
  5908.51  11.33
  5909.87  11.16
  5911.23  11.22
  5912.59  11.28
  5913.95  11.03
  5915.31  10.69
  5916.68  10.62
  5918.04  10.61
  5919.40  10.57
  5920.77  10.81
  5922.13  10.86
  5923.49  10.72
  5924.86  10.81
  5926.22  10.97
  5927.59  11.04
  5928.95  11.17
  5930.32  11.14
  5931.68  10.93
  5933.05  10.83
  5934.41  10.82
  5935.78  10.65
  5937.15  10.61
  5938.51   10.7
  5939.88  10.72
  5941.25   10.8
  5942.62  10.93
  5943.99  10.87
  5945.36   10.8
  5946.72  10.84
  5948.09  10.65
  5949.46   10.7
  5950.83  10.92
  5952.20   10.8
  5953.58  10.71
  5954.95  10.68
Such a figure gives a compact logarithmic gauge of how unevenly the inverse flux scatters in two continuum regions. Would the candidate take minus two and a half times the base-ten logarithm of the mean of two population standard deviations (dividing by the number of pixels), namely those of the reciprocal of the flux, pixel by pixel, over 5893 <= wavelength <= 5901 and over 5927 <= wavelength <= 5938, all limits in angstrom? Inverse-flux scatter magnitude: 6.91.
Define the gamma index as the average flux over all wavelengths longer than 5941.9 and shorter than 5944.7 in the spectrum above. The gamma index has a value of 10.9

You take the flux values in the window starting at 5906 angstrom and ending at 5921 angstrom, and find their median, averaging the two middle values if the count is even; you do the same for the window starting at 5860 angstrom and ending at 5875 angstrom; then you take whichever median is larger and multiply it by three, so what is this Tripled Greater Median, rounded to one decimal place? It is 33.9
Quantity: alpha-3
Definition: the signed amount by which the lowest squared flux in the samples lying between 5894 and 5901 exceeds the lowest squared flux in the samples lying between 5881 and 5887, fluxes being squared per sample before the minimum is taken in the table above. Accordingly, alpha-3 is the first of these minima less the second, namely -14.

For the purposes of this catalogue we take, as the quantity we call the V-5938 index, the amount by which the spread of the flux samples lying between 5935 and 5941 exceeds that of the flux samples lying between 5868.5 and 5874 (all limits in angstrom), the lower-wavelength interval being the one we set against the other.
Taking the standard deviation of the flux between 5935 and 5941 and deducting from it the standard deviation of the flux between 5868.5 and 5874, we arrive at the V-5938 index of -0.01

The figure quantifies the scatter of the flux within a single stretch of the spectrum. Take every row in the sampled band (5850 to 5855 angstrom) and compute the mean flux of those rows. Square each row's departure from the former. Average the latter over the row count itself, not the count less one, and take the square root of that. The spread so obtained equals 0.130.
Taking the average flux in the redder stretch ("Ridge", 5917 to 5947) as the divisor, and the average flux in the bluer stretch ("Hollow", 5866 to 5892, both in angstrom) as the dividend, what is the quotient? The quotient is 1.04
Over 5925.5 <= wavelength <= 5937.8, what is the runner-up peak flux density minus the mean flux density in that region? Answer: 0.23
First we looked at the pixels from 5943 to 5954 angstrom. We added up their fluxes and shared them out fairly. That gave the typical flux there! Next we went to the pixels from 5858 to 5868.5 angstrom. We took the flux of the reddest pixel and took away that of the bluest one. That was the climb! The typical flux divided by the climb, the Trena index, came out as -18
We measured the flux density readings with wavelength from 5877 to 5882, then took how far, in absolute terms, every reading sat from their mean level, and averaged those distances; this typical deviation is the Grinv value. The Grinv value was 0.04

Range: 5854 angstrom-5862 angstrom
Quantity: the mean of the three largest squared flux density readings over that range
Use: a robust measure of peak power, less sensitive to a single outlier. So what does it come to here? 134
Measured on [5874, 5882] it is 128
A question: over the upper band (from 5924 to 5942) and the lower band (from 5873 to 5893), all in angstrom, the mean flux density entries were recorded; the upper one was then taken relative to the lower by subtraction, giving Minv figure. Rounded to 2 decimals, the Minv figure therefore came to -0.38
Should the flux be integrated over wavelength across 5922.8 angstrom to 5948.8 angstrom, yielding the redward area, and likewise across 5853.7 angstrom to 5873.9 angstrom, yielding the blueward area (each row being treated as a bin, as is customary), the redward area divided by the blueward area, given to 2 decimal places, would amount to 1.23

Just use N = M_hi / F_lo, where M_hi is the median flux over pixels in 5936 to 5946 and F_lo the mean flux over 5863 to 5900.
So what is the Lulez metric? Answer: 0.972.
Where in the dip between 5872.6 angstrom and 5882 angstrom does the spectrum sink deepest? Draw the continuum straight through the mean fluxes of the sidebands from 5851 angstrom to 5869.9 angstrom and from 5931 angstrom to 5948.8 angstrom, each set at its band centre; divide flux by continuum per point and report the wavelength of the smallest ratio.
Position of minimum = 5875.95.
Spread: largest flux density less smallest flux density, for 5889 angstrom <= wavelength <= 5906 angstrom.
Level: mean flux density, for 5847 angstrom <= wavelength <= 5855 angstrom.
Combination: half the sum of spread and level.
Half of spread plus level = 6.23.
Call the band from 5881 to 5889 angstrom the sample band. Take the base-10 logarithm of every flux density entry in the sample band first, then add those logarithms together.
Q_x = 6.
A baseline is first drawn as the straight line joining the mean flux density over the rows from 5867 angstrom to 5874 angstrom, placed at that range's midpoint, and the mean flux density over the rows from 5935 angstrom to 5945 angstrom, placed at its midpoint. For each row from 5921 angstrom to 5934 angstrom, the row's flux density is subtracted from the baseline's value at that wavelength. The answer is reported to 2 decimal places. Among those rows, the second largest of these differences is 0.06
